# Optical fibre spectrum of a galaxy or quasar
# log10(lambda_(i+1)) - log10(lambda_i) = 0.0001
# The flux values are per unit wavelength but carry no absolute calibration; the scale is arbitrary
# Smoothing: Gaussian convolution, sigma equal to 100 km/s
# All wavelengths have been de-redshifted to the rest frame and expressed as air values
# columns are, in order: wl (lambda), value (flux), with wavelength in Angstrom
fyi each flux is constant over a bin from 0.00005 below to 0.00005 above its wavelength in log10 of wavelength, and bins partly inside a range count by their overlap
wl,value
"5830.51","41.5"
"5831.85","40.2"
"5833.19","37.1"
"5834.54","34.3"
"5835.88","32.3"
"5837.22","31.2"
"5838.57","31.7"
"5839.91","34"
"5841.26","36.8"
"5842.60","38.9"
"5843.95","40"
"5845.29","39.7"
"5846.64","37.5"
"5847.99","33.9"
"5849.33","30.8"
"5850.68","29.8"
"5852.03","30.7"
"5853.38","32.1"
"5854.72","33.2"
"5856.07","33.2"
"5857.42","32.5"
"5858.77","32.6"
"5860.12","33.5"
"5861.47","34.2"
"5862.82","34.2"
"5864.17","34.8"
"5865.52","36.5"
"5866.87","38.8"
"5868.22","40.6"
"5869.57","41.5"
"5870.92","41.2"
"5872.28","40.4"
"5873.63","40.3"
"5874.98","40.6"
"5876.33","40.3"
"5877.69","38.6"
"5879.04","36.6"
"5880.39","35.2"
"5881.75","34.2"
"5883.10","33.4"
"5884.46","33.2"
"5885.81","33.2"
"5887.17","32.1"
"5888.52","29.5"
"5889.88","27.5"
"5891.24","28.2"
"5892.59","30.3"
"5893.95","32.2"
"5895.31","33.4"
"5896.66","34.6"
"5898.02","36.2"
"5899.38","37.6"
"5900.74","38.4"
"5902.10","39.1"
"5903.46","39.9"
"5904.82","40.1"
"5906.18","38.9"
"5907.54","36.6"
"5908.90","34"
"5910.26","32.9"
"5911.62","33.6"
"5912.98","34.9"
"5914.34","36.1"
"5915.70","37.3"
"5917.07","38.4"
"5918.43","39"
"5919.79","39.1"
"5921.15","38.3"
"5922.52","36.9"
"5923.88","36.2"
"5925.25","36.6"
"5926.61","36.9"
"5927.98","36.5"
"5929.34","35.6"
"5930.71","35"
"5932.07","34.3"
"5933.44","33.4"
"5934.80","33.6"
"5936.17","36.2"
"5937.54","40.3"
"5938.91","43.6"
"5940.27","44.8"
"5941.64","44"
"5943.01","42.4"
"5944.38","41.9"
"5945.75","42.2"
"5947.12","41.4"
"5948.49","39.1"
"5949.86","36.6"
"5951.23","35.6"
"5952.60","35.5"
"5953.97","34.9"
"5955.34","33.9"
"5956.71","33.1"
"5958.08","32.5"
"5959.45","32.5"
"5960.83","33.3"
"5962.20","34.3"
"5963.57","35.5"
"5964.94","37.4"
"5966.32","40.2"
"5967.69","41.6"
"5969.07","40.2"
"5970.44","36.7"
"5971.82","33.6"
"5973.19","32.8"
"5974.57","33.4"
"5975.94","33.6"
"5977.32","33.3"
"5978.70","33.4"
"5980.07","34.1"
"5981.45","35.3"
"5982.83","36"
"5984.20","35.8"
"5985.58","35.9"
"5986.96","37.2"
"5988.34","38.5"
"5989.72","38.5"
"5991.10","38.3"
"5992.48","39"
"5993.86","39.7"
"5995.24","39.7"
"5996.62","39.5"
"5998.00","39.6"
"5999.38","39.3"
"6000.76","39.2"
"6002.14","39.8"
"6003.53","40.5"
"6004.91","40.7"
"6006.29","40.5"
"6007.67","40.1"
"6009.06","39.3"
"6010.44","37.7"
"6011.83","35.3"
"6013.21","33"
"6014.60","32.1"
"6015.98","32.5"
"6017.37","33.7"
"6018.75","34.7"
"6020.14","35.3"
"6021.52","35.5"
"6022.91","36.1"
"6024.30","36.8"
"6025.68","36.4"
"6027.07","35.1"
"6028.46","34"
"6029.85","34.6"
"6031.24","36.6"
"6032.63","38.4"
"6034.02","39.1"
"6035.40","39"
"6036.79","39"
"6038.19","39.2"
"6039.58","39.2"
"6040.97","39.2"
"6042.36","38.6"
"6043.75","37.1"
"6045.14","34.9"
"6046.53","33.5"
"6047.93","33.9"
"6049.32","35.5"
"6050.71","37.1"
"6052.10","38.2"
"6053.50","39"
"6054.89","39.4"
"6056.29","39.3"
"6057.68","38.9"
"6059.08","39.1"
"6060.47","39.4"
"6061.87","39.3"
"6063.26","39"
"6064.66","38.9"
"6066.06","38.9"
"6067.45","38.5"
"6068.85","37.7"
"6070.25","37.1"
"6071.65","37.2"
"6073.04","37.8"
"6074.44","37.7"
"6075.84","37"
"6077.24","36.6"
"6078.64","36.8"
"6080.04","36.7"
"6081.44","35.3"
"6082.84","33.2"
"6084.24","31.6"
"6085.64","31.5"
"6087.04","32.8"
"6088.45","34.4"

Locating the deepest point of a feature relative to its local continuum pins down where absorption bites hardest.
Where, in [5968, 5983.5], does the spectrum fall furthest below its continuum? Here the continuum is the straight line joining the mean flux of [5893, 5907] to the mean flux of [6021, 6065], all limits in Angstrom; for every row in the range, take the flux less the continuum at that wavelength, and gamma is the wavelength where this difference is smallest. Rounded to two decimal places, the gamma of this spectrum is 5973.19 Angstrom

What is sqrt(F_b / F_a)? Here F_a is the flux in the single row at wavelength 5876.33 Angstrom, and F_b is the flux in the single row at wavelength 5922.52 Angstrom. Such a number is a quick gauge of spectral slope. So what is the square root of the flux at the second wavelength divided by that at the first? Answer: 0.96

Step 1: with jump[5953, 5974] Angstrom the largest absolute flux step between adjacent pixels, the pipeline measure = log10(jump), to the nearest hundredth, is 0.54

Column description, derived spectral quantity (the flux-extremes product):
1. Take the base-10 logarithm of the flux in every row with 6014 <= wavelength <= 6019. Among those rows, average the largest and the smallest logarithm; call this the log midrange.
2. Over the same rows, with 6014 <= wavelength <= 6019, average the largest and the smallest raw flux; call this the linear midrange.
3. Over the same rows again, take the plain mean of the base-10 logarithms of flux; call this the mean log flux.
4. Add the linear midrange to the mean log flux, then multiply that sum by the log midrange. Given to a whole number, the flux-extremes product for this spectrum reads 53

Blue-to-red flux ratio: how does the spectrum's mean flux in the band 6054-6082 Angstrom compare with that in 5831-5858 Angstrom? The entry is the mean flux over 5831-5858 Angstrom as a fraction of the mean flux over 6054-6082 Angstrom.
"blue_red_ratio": 0.91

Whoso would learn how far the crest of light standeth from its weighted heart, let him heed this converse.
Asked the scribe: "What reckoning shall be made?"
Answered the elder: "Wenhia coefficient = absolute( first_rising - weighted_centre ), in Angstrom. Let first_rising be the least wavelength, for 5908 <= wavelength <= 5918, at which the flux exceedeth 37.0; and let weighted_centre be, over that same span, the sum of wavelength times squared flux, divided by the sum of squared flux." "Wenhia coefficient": 2.4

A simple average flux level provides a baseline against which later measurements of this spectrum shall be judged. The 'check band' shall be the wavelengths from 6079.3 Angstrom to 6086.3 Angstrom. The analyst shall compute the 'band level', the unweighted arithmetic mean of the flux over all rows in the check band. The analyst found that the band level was 33.7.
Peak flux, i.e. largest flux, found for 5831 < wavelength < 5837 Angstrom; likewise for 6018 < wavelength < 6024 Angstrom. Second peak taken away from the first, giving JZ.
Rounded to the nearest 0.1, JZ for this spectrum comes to 4.1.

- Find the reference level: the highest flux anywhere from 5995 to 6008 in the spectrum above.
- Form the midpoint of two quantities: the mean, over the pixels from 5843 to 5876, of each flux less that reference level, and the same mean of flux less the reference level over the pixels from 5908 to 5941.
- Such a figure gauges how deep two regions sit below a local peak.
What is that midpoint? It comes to -4.3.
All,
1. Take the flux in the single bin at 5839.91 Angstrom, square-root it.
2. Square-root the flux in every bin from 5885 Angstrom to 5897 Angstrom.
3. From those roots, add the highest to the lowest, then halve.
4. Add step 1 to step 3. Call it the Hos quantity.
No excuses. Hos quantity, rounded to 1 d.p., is 11.4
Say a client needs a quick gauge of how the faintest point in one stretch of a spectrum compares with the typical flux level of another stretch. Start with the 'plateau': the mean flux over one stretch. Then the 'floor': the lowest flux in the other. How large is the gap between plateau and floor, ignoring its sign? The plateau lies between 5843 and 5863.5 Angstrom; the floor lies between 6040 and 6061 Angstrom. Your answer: 0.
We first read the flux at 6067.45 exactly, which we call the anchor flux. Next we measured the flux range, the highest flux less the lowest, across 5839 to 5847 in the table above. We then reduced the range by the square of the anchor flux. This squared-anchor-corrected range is -1476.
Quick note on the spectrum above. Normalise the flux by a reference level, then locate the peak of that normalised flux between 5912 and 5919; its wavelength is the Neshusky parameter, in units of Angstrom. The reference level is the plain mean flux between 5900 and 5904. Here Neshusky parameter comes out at 5918.43 Angstrom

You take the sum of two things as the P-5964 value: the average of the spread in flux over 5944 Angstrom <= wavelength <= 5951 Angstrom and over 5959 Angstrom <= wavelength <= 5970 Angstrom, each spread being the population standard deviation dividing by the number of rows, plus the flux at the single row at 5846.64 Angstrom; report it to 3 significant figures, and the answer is 40.2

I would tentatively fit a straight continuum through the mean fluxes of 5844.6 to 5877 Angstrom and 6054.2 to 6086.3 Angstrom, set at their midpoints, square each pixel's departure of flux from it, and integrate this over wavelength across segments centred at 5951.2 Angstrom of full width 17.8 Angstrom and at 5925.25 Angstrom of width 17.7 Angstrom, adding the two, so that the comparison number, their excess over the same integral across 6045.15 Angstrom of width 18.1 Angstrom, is 231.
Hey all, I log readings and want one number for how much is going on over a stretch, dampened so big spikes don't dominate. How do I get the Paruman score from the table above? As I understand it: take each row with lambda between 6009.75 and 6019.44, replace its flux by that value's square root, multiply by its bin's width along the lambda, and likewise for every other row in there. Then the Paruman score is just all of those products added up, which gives 56.6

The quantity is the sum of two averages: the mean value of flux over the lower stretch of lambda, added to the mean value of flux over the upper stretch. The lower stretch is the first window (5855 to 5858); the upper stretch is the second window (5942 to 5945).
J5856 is 75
